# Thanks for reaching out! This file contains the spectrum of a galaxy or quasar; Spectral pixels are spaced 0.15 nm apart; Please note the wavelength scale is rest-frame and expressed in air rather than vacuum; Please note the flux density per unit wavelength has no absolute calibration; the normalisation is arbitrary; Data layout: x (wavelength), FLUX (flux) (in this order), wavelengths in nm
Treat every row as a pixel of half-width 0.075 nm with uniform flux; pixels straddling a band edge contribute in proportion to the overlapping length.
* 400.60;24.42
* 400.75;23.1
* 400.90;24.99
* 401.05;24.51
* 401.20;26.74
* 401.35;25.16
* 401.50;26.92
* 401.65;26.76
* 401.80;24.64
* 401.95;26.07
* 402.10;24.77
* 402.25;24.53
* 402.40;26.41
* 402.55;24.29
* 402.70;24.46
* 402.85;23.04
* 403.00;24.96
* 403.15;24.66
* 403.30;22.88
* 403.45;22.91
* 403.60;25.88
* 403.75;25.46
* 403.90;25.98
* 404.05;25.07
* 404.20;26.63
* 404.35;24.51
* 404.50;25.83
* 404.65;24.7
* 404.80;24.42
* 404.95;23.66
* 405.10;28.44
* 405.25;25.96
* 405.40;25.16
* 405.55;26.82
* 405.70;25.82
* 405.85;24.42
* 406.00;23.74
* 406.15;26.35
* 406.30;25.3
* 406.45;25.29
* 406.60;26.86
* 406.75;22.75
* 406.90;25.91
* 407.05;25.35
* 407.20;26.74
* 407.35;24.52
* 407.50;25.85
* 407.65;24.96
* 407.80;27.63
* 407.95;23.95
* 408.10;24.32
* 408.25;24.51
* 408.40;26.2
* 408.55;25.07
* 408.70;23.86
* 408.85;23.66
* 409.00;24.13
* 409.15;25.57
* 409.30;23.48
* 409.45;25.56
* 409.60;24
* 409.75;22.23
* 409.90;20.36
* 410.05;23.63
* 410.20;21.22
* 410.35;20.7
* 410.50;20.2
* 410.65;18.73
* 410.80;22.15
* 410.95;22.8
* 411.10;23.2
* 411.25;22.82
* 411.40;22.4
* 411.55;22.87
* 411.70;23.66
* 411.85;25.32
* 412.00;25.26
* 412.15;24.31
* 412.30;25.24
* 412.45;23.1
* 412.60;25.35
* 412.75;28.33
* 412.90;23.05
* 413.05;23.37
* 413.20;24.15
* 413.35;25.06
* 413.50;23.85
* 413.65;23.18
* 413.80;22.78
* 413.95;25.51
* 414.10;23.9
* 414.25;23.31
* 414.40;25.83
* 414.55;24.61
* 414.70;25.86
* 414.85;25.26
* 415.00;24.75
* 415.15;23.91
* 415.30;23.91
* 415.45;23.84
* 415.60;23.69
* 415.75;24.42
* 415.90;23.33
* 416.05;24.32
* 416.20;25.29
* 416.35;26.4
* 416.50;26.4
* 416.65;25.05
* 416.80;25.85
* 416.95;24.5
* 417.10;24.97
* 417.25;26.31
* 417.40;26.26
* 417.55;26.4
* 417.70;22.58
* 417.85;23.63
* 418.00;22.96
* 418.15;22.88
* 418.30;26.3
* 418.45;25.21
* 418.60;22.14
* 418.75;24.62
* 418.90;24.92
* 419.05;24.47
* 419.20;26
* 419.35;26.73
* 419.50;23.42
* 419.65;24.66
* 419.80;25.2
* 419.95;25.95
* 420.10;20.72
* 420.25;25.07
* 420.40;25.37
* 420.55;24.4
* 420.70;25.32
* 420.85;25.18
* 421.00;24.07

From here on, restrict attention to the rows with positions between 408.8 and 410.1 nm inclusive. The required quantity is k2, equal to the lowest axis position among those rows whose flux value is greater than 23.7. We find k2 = 409.00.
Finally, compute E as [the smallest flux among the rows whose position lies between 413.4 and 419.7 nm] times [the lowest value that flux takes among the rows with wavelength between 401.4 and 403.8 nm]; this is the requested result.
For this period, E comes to 507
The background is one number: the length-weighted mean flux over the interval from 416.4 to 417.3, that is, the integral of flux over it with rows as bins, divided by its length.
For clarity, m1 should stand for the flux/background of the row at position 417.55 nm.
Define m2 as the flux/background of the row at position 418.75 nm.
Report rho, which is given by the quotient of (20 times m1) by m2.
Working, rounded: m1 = 1.03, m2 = 0.96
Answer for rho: 21.4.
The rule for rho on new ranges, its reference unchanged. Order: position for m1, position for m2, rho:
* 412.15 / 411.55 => 21.3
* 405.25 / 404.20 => 19.5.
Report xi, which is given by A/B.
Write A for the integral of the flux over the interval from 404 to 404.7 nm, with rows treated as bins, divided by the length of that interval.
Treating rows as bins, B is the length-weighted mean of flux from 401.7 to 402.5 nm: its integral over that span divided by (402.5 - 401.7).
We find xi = 1.00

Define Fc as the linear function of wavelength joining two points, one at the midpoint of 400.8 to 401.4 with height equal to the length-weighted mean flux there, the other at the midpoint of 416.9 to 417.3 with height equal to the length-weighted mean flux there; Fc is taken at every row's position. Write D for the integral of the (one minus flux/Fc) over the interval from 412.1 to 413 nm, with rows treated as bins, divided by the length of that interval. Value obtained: 0.015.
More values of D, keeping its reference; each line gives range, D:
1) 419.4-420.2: 0.045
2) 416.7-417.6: -0.017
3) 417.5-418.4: 0.046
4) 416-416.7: -0.012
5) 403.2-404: 0.025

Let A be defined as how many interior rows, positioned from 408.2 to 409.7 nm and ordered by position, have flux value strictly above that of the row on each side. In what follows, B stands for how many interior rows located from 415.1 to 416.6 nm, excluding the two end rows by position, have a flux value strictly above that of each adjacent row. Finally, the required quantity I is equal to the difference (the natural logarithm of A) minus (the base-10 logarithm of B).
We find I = 1.1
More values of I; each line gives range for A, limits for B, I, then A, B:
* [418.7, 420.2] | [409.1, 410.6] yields 0.8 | 3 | 2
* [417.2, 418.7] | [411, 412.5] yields 0.8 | 3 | 2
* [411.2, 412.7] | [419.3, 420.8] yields 0.4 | 2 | 2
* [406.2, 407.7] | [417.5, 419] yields 1.1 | 4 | 2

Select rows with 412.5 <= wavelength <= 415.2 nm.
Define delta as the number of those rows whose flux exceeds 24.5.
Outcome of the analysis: 9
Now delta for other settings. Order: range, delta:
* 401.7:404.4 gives 13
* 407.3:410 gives 9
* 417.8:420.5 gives 11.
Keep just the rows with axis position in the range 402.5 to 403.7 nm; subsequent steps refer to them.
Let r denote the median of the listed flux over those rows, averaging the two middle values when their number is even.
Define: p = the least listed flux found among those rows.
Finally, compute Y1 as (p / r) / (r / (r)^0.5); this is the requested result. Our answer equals 0.190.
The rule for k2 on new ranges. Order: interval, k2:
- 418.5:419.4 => 418.75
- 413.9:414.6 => 413.95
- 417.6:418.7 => 418.30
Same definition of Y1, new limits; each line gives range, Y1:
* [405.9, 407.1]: 0.179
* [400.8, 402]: 0.189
